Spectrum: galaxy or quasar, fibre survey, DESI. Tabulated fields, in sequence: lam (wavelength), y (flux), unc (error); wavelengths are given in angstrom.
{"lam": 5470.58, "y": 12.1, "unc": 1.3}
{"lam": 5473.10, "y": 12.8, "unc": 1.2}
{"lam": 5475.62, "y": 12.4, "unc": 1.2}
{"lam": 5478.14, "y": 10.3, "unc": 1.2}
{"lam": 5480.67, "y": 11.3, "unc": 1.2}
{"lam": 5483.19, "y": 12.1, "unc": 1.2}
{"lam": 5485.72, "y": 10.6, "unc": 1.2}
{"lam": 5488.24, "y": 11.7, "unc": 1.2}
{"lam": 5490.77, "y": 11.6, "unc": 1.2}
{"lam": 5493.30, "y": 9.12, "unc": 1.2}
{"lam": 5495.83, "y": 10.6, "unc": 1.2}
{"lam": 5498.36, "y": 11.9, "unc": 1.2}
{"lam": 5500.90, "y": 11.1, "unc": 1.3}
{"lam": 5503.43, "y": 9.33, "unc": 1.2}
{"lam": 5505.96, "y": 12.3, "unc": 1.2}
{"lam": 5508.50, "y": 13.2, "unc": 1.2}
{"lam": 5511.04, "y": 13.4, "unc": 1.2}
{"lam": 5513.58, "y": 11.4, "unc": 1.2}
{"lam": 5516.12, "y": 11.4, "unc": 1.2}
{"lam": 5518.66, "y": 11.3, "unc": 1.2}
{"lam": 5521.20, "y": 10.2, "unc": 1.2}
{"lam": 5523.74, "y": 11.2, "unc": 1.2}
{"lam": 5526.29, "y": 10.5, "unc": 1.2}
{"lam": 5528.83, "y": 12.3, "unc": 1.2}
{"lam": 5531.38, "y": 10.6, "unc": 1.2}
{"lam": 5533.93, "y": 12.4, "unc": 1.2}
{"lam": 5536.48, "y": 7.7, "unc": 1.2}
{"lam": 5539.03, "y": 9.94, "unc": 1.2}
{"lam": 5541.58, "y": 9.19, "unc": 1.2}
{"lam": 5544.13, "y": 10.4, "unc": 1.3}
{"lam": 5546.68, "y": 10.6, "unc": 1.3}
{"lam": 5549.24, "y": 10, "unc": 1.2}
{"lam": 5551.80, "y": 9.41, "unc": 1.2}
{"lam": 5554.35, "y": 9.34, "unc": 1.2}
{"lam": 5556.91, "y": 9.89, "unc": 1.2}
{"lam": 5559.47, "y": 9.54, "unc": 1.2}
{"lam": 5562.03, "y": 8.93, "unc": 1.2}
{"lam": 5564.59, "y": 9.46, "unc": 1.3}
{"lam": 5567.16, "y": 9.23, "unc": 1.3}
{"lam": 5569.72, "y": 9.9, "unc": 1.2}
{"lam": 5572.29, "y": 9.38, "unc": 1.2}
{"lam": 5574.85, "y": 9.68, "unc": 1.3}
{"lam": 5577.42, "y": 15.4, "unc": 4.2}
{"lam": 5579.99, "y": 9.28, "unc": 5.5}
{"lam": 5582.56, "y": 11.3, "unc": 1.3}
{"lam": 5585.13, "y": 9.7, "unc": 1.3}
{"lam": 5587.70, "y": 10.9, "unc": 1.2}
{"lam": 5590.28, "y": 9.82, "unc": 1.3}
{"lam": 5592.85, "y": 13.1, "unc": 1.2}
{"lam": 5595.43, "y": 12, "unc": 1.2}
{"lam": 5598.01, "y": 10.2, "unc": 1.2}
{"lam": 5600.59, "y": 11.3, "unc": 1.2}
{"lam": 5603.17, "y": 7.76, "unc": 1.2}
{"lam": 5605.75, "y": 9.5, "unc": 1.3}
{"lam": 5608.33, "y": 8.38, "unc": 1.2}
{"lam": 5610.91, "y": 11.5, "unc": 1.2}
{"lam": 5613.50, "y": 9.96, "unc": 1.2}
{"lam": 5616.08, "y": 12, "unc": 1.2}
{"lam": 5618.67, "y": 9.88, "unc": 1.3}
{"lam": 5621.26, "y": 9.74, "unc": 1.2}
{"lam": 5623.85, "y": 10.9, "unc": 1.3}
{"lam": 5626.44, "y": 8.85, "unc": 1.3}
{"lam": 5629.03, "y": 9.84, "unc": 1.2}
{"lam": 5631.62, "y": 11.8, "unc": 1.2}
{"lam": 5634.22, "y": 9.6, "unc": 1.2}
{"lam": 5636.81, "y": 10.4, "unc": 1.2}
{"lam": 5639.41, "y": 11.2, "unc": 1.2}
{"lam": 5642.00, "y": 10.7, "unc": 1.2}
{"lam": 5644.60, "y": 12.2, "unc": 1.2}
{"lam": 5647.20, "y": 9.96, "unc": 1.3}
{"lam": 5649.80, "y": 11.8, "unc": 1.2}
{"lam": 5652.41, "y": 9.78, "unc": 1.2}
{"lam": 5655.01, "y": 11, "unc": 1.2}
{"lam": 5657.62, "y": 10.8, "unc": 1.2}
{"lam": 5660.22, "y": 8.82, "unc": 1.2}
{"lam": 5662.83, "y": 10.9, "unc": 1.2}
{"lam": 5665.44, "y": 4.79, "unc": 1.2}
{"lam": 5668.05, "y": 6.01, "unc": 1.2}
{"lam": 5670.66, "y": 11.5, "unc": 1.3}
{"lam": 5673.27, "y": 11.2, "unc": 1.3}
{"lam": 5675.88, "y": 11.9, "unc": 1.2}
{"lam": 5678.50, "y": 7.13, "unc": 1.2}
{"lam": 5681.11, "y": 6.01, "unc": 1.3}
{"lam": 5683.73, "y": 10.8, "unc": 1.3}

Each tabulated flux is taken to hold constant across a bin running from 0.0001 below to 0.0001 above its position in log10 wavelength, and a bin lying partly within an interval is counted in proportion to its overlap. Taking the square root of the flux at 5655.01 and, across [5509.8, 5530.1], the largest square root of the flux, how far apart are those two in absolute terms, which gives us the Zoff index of 0.34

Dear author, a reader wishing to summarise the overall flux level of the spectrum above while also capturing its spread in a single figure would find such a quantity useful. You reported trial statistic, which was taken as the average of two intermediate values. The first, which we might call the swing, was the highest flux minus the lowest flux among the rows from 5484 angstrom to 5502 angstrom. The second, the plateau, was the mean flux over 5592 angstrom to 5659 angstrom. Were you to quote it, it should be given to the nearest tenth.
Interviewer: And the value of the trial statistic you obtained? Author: 6.7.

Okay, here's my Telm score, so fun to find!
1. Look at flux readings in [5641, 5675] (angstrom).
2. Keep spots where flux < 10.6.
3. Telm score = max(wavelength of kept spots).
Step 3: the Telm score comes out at 5668.05 angstrom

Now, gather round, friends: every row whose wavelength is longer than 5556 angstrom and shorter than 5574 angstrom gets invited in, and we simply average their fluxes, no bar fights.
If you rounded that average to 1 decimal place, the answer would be 9.5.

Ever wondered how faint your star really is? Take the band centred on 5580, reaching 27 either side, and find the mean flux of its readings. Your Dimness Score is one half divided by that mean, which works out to 0.0487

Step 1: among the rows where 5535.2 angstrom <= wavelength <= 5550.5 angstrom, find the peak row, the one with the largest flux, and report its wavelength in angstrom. 5546.68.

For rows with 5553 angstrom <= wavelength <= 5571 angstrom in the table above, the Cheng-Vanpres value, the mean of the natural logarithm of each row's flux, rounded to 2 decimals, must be 2.25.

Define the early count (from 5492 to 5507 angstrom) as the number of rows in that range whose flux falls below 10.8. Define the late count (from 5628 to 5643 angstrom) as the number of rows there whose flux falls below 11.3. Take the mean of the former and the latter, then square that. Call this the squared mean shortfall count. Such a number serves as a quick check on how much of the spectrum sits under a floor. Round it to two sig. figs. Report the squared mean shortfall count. 16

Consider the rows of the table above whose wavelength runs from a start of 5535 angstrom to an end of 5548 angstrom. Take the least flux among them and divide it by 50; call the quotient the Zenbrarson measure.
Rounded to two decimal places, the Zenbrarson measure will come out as 0.15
